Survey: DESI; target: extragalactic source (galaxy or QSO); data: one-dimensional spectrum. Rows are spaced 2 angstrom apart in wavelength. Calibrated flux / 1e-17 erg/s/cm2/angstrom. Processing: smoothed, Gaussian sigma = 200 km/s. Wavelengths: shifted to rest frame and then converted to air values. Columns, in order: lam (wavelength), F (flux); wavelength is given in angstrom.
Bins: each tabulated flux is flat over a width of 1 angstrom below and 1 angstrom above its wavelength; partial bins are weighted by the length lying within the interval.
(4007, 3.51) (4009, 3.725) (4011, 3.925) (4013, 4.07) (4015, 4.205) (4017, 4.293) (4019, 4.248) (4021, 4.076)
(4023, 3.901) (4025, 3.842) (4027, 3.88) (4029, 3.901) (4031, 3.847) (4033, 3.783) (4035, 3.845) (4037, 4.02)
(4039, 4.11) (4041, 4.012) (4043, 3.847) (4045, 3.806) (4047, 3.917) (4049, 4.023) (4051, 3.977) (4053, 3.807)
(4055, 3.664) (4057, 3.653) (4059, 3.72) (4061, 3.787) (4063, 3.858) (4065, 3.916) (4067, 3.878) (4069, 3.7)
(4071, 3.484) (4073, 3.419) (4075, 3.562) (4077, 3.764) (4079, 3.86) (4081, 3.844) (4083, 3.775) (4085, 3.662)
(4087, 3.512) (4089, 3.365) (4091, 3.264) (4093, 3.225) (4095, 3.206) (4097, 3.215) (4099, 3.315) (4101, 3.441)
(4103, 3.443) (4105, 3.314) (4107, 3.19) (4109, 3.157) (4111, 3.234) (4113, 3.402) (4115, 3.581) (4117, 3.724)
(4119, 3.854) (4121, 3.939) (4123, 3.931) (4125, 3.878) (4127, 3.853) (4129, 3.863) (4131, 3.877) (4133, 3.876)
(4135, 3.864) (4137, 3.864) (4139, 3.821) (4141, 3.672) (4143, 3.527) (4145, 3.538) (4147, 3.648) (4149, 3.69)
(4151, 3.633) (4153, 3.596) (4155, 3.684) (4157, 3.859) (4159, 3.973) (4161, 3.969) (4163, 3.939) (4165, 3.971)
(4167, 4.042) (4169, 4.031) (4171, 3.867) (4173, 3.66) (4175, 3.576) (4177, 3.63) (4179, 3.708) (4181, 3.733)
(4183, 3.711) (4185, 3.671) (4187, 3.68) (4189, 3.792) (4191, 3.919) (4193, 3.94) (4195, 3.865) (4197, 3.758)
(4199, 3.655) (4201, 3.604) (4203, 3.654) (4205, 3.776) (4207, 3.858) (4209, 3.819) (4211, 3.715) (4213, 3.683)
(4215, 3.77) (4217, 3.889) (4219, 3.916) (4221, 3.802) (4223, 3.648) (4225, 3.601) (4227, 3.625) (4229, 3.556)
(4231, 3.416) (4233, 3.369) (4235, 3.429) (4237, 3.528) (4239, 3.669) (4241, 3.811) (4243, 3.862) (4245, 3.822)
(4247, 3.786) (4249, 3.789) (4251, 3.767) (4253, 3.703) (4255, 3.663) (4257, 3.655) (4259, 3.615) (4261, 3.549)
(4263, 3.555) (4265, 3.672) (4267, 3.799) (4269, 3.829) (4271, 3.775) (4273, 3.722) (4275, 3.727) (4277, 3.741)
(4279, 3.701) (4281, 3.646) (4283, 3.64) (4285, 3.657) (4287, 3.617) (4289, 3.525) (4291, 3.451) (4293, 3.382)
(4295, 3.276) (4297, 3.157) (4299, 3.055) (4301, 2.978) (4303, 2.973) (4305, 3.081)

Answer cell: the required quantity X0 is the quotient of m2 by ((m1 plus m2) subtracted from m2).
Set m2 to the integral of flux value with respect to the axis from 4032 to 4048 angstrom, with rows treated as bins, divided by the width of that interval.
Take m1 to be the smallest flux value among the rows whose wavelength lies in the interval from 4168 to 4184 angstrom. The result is -1.10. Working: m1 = 3.576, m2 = 3.9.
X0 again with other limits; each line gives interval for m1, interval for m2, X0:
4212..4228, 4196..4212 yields -1.04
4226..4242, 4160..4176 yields -1.15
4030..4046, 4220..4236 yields -0.94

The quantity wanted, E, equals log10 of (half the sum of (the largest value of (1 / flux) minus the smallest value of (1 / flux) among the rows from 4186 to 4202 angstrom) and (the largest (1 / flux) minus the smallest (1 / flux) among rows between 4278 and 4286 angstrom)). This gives -1.85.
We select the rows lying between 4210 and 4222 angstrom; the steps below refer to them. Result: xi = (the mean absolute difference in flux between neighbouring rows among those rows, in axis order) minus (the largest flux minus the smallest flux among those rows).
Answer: -0.16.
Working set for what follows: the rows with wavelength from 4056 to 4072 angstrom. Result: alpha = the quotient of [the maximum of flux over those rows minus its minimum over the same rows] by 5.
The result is 0.09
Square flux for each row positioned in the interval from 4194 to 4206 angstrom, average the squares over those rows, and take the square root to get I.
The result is 3.7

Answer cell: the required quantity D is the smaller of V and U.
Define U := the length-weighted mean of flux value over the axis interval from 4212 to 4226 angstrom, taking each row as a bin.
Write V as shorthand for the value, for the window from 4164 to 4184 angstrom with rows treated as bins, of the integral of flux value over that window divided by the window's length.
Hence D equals 3.76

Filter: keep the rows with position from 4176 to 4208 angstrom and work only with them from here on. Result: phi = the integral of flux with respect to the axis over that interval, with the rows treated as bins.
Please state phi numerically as 120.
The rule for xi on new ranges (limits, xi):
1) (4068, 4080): -0.30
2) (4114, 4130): -0.29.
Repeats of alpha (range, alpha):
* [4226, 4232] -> 0.04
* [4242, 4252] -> 0.02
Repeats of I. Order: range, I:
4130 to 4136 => 3.9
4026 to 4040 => 3.9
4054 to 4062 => 3.7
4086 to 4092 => 3.4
